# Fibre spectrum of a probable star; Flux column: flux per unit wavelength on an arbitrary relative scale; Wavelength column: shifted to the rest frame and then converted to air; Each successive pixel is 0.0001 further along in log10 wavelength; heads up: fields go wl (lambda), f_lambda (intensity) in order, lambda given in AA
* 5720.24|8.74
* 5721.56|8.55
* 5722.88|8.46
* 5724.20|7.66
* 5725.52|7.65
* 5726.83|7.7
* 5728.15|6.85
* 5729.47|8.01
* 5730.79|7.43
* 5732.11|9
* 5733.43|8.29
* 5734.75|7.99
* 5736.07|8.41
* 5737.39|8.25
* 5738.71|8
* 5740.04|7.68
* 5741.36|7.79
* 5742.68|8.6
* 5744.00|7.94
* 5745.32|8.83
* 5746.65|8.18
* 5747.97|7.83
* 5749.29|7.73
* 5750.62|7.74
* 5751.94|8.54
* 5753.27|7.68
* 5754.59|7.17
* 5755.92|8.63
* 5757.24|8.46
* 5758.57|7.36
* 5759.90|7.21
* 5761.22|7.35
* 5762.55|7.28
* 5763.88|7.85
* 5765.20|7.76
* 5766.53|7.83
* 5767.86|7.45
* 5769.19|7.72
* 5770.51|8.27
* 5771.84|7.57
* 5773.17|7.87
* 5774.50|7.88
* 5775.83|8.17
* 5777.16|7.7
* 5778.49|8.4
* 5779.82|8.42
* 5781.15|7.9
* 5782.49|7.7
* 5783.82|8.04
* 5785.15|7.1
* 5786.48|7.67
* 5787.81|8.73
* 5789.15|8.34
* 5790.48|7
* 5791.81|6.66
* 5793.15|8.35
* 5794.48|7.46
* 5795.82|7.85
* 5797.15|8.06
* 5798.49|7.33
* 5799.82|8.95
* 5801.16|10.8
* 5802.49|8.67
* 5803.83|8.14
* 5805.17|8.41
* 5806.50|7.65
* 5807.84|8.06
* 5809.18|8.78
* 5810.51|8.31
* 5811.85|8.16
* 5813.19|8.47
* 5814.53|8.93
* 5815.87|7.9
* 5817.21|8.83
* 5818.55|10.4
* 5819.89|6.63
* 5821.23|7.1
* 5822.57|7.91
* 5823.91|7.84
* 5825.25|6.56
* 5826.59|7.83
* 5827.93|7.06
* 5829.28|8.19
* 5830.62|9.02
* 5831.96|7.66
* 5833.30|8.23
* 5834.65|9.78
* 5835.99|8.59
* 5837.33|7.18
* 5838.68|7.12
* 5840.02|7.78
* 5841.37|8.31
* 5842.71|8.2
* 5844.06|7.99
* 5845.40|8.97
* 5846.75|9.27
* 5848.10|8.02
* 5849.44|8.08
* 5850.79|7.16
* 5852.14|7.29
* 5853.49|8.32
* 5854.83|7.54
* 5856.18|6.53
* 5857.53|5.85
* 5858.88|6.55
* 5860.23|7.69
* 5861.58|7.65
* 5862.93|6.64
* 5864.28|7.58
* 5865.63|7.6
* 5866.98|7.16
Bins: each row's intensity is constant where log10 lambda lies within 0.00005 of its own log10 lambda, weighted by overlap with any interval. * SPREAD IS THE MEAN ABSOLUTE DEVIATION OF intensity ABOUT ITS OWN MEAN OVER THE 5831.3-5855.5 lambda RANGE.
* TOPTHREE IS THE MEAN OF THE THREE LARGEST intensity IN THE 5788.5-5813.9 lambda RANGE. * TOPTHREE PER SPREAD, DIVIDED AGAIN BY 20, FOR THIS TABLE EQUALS 0.85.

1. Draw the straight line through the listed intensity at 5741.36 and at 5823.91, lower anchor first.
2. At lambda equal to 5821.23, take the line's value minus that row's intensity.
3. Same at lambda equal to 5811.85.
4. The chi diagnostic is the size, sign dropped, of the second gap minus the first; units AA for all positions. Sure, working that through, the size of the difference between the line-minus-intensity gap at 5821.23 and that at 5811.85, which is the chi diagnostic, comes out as 1.1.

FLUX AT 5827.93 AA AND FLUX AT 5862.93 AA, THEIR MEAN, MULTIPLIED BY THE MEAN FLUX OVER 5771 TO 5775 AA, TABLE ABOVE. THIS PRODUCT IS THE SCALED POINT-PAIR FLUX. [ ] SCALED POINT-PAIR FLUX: 53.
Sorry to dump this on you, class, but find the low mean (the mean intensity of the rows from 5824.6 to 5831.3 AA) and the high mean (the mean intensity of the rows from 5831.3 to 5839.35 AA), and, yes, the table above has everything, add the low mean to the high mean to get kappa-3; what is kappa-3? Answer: 15.83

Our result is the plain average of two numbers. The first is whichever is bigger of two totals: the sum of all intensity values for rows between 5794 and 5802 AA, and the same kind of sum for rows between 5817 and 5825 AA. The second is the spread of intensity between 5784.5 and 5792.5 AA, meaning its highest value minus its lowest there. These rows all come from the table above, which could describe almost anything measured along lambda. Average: 26.3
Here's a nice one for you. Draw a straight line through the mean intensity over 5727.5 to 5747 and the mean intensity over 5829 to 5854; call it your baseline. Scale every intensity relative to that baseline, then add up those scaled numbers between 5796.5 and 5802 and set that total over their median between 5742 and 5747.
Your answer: 4.17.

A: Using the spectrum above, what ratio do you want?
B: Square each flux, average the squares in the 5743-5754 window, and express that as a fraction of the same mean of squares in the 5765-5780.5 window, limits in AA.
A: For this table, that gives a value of 1.04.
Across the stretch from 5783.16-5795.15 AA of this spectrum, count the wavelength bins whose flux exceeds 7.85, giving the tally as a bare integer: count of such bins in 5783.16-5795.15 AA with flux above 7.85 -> 4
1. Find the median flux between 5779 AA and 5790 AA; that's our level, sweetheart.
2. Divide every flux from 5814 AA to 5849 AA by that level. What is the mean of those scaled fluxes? 1.02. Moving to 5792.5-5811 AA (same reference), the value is 1.05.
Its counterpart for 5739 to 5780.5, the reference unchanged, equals 0.99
